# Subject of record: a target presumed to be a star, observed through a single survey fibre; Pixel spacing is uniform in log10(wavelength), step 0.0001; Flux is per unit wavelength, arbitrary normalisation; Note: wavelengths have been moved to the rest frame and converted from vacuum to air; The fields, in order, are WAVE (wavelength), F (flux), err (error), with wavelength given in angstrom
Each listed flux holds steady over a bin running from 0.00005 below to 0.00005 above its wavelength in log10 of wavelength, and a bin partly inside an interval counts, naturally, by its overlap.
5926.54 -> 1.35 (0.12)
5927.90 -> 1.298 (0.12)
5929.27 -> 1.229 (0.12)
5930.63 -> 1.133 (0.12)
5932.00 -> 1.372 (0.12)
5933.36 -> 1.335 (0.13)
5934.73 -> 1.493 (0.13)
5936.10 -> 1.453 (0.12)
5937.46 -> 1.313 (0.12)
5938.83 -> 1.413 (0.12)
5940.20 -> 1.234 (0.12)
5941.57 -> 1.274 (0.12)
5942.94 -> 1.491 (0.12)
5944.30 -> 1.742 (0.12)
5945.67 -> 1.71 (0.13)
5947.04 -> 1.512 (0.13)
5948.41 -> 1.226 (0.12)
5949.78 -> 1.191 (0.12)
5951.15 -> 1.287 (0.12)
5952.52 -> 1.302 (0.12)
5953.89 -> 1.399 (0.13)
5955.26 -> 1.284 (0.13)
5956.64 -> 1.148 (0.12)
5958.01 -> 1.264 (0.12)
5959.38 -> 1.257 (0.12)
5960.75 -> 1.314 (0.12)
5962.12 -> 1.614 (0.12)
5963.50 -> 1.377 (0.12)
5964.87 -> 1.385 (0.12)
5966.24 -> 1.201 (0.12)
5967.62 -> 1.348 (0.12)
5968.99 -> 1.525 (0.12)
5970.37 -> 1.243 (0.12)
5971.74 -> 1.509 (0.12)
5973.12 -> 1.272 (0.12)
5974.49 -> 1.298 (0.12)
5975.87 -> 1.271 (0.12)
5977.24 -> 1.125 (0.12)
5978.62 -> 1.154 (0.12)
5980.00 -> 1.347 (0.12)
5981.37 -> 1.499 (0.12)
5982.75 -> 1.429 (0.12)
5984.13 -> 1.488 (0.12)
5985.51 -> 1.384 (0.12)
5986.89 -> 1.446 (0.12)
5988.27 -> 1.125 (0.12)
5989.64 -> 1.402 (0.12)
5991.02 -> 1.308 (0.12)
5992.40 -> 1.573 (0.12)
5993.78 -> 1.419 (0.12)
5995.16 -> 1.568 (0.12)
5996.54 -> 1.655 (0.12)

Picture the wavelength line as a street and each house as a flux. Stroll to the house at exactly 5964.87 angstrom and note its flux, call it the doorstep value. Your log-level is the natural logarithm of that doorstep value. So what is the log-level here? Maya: 0.326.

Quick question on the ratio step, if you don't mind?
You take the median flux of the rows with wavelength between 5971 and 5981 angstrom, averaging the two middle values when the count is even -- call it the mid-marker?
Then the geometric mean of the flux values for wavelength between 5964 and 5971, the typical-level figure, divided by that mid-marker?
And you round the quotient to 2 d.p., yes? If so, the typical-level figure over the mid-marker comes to 1.05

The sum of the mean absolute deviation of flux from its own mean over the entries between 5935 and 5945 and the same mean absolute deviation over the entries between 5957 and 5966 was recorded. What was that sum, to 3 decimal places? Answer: 0.214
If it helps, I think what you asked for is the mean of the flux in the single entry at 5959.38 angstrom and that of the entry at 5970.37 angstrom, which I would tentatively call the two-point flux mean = 1.25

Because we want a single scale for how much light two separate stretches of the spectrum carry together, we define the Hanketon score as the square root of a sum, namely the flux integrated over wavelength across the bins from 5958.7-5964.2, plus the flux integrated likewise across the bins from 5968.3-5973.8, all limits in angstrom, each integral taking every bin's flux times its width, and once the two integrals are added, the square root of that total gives 3.91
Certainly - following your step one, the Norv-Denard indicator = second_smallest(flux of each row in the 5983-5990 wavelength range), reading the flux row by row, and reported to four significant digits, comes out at 1.384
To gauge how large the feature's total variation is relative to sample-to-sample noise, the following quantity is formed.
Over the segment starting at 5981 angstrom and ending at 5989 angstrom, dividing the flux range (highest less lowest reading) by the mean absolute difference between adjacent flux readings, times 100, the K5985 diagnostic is 304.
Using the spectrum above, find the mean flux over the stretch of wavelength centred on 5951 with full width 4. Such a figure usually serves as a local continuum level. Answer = 1.26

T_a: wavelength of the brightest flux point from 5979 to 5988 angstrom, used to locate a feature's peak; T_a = 5981.37 angstrom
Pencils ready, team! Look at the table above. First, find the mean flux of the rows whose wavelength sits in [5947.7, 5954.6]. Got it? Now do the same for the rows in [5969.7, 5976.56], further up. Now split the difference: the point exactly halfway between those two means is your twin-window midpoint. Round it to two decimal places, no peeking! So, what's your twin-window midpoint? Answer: 1.30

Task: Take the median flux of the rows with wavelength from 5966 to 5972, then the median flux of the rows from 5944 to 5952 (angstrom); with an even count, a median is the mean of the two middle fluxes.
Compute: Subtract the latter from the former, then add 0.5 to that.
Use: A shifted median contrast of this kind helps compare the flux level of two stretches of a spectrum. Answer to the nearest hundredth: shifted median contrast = 0.45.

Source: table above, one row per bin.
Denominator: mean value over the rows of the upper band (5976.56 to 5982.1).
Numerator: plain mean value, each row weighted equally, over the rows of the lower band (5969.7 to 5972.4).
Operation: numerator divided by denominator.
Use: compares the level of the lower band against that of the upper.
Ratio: 1.07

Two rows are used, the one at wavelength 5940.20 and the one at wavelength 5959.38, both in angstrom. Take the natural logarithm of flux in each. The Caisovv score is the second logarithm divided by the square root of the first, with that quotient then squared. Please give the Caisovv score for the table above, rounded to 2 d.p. 0.25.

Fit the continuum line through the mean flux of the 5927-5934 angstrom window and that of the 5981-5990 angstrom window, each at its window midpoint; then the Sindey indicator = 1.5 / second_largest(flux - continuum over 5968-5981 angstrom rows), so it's 10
